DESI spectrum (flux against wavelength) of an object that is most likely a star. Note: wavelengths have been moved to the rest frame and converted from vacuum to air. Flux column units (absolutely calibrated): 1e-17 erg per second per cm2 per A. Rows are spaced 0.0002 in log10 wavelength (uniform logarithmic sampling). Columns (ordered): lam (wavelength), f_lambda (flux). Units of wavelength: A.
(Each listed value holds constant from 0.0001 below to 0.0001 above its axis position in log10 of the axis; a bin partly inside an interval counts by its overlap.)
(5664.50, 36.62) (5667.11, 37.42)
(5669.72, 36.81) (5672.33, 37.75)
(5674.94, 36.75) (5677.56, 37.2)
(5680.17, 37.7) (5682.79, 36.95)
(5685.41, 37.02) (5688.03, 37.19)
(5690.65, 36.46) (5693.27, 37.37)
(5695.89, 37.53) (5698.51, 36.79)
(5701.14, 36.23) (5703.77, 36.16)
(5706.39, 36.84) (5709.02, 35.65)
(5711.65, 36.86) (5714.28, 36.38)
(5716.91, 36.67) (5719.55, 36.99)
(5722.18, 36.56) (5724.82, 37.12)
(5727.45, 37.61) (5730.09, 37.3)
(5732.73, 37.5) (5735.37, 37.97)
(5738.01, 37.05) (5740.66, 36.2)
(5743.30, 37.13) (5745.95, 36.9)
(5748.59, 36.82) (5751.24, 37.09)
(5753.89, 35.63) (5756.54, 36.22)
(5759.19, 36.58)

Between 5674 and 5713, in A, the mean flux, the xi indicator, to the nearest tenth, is 36.8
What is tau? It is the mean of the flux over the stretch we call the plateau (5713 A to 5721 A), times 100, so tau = 3668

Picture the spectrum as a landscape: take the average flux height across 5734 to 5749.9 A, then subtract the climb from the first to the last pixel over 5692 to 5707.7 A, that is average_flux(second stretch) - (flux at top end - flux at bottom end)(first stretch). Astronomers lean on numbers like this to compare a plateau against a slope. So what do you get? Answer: 37.5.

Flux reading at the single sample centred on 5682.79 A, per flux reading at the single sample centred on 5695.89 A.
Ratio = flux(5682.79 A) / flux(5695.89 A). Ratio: 0.98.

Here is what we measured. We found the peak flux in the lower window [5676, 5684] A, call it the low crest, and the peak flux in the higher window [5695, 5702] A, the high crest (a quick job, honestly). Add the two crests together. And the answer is 75.2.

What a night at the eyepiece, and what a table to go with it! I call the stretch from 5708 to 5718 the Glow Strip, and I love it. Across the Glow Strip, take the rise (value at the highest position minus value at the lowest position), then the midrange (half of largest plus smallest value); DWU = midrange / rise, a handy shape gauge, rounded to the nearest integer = 36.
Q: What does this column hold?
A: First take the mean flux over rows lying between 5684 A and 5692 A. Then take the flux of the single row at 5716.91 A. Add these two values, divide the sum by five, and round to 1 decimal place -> 14.7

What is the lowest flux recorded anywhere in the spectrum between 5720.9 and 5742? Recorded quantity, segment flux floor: 36.2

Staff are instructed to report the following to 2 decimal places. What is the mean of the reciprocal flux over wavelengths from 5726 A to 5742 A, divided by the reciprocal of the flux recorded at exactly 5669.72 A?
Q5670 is 0.99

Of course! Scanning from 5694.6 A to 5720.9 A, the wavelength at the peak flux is 5695.89 A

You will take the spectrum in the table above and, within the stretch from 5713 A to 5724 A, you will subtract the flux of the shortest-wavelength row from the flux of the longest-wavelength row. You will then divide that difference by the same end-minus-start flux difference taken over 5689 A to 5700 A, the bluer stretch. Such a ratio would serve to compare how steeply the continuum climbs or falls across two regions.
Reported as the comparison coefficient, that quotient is 0.5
